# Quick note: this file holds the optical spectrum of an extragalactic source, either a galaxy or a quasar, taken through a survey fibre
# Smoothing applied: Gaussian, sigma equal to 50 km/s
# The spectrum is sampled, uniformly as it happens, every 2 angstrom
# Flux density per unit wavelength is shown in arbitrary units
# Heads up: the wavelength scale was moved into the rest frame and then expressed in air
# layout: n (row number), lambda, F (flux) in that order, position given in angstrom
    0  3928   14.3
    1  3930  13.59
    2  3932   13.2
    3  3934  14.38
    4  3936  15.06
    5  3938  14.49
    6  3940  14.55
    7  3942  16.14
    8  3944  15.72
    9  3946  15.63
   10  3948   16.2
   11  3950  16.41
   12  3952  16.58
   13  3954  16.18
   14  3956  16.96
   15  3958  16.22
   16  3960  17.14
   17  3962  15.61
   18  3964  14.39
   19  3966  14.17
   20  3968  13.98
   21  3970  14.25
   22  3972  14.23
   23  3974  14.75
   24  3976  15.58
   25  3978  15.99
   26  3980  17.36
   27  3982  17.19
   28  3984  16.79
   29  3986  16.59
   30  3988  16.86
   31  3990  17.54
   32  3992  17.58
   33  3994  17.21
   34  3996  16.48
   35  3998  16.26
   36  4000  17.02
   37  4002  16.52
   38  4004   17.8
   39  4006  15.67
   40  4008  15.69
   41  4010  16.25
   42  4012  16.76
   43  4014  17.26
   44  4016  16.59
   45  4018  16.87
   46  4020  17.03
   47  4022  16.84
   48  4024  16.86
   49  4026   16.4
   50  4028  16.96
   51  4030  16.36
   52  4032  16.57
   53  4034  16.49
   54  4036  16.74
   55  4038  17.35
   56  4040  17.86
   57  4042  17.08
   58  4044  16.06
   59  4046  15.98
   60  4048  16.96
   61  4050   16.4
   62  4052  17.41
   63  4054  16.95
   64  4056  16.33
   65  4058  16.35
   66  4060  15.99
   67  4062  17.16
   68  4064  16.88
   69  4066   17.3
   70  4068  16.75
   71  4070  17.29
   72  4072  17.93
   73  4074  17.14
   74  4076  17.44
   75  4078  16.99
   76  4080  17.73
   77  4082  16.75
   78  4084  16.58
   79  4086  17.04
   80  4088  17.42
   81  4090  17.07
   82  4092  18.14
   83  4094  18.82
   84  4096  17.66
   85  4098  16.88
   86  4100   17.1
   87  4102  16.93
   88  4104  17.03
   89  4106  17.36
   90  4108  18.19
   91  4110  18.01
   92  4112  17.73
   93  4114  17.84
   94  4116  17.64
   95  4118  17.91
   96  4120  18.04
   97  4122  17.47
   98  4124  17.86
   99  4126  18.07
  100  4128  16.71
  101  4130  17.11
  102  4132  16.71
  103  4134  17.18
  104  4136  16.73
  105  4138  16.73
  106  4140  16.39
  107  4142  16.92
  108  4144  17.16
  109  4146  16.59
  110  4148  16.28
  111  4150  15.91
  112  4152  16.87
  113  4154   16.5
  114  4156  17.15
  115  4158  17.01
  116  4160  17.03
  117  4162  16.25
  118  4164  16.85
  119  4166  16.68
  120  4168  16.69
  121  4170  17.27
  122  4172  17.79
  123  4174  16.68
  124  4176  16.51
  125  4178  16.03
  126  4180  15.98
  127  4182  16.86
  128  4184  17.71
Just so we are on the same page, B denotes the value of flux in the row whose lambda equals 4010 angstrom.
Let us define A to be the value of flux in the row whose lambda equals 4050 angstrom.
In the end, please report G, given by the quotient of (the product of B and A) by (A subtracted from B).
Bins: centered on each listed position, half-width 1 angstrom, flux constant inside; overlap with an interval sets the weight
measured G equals -1777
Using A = 16.4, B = 16.25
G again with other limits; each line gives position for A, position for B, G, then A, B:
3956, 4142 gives -7174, 16.96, 16.92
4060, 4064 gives 303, 15.99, 16.88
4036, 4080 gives 300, 16.74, 17.73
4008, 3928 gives -161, 15.69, 14.3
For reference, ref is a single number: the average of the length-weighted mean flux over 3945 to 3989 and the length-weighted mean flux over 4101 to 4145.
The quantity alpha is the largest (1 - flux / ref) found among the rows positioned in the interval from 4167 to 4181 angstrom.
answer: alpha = 0.04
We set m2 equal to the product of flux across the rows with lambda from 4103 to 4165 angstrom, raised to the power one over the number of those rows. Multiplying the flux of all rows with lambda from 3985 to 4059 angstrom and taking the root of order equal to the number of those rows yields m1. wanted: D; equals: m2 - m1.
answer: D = 0.4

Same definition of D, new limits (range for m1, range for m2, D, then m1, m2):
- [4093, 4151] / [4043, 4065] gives -0.7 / 17.3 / 16.6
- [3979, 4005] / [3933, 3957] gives -1.3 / 17.0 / 15.7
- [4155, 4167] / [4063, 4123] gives 0.6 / 16.8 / 17.4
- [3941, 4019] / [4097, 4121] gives 1.4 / 16.2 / 17.5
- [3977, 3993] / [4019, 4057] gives -0.2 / 17.0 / 16.8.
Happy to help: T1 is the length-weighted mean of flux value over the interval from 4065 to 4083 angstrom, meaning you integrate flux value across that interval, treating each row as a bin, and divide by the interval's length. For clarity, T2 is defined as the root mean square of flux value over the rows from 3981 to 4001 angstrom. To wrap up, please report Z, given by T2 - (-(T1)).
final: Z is 34.2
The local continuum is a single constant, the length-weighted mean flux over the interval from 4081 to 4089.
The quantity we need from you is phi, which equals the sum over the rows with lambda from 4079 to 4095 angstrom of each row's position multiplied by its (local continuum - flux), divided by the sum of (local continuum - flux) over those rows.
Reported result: 4091.1 angstrom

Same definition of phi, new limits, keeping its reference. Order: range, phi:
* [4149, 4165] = 4154.5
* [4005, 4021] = 4008.1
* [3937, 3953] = 3942.6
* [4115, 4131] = 4121.2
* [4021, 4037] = 4030.1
